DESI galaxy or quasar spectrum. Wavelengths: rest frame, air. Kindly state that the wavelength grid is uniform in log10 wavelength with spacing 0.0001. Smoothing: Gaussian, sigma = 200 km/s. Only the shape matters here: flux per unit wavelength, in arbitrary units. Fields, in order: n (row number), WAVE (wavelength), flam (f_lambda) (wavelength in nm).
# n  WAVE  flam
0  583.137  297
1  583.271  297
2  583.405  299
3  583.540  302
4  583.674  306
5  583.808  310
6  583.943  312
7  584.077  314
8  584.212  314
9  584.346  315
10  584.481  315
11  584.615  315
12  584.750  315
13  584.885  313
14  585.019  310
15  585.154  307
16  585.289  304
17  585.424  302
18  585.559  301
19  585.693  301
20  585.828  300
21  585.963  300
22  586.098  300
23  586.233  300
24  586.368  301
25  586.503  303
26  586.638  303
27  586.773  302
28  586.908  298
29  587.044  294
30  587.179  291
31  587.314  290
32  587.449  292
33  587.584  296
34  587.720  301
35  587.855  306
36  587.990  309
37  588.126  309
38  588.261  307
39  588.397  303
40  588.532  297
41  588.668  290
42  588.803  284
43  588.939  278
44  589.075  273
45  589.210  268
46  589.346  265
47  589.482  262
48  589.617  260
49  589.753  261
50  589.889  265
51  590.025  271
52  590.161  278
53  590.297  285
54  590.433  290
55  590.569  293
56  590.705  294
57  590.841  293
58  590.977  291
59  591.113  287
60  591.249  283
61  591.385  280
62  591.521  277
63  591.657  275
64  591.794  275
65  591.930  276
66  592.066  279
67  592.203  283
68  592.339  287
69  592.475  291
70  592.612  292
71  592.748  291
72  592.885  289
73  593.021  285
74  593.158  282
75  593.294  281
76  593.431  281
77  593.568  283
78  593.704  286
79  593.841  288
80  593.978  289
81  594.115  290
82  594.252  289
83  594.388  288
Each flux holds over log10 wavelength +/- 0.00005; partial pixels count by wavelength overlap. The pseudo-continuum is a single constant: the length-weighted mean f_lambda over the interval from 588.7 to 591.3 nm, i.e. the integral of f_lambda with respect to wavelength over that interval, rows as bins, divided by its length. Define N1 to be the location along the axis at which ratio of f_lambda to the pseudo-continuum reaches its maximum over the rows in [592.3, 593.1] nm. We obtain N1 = 592.612 nm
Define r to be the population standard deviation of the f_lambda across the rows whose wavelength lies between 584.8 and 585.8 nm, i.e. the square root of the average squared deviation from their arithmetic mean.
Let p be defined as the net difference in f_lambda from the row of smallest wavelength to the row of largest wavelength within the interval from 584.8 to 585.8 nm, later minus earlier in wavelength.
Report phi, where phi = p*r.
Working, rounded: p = -12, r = 4.4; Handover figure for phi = -52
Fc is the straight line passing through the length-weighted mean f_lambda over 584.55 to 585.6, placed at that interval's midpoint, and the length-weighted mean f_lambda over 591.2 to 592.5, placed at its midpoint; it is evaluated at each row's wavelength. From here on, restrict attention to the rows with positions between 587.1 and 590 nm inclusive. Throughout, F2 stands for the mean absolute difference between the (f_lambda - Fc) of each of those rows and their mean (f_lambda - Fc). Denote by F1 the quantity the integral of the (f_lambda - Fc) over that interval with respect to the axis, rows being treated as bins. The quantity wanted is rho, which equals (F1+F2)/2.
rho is -5.6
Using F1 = -23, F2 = 12.4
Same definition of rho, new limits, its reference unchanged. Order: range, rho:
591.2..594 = 11.9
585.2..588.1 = -0.8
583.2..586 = -1.5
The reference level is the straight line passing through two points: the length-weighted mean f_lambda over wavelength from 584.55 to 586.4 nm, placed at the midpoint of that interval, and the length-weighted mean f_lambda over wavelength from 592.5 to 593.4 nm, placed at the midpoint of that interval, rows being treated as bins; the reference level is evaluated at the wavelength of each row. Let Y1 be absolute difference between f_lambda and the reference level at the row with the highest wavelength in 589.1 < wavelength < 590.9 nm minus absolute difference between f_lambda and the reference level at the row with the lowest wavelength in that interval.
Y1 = -26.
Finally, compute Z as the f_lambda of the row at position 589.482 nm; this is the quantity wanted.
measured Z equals 262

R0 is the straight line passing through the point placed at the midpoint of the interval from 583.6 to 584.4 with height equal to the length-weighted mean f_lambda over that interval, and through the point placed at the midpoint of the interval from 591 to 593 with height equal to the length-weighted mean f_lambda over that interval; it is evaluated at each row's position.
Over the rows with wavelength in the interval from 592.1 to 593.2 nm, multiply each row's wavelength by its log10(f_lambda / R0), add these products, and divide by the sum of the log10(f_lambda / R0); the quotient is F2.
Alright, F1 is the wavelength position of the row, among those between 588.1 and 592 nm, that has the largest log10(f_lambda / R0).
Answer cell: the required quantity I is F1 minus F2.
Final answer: -4.58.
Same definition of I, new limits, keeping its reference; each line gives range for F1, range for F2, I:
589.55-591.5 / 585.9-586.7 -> 4.58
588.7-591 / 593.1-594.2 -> -3.12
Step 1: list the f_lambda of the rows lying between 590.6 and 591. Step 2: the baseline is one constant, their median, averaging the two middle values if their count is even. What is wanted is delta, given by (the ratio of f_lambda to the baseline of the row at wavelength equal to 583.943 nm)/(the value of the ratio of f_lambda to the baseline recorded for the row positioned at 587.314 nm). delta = 1.08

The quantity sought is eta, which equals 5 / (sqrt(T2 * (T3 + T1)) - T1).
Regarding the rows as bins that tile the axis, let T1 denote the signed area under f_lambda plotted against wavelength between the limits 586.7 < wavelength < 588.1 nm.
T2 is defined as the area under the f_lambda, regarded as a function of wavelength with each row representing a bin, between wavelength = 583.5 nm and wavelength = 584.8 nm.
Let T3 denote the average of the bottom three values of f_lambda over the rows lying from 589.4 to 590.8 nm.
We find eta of 0.047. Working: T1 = 417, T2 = 406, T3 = 261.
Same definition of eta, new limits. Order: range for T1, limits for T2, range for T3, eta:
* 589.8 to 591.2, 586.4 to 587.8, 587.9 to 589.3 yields 0.038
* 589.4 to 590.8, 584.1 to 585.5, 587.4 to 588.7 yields 0.032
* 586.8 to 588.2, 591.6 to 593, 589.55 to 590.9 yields 0.049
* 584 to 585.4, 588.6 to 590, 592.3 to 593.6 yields 0.059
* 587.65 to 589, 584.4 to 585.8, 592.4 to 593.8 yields 0.036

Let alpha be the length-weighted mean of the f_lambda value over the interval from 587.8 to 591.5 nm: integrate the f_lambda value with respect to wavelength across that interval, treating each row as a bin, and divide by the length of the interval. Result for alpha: 284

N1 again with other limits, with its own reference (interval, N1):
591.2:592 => 591.249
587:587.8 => 587.720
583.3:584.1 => 584.077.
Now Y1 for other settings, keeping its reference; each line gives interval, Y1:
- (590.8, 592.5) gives 2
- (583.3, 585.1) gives -7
